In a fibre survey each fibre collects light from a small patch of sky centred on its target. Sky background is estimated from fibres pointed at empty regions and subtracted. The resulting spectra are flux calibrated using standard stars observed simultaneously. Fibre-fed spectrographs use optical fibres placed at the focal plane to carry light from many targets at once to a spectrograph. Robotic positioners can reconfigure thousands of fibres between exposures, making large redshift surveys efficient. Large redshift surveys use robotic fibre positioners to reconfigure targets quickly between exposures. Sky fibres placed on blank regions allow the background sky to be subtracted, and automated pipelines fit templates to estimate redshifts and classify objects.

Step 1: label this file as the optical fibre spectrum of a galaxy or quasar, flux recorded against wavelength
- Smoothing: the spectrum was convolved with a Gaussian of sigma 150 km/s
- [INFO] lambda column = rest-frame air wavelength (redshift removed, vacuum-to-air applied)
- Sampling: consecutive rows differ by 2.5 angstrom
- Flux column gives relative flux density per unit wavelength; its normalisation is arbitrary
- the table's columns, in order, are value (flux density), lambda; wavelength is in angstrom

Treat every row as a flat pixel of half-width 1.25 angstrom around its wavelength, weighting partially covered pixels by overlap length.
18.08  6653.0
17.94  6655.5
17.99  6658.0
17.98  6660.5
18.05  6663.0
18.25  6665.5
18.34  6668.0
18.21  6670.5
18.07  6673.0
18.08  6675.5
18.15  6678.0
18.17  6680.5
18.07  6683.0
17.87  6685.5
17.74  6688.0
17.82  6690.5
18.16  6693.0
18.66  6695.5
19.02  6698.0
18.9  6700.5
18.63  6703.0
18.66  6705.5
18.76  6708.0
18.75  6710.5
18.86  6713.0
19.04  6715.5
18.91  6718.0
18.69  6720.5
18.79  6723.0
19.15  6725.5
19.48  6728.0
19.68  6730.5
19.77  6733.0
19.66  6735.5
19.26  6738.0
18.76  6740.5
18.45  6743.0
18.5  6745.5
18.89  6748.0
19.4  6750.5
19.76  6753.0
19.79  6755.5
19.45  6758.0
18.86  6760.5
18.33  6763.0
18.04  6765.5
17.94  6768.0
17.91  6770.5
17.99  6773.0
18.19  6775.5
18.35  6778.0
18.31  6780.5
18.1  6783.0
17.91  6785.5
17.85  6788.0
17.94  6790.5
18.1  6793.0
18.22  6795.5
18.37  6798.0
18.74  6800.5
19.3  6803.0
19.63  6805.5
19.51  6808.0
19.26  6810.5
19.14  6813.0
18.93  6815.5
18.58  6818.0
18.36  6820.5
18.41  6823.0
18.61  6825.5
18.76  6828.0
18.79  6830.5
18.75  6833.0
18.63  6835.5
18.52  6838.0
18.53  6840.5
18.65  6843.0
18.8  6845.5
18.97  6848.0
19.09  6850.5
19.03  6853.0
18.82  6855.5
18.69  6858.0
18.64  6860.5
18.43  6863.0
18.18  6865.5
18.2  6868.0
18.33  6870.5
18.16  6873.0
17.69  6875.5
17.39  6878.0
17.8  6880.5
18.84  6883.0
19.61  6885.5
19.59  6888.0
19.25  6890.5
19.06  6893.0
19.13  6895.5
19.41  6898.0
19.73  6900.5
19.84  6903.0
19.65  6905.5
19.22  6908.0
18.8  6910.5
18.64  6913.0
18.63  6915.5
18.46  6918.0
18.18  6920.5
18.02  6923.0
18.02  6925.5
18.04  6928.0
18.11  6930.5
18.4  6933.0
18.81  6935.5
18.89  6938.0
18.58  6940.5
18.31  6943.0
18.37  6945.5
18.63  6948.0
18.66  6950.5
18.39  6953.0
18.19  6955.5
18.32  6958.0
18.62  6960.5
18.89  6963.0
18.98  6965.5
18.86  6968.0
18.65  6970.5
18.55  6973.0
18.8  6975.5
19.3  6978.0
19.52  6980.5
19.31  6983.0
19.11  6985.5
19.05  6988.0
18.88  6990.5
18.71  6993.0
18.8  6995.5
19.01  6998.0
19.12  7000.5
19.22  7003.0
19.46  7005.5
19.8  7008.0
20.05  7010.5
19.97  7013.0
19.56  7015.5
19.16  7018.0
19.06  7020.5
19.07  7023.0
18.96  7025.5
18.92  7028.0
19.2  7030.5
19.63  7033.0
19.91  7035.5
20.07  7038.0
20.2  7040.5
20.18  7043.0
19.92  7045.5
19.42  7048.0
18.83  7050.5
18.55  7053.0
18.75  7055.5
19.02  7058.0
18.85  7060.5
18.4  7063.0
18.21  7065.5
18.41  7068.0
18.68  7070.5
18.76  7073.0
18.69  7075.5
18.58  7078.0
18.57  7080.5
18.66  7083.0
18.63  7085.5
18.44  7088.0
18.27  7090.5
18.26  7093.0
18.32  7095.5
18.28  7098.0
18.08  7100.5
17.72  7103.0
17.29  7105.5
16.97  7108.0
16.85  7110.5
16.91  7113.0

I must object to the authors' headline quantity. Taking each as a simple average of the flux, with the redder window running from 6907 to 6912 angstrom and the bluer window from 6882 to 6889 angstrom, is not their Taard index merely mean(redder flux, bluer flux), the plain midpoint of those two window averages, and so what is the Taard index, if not 19.2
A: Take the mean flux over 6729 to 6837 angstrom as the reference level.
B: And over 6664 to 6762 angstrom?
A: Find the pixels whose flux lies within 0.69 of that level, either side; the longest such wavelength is 6760.5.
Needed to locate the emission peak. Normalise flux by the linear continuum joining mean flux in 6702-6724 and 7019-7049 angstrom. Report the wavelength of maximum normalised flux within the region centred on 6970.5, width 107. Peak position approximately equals 7010.5 angstrom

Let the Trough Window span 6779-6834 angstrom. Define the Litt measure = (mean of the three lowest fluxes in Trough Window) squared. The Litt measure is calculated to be 320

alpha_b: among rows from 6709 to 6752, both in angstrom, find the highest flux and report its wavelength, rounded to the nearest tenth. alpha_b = 6733.0 angstrom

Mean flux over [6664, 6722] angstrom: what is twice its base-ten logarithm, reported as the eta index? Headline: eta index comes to 2.53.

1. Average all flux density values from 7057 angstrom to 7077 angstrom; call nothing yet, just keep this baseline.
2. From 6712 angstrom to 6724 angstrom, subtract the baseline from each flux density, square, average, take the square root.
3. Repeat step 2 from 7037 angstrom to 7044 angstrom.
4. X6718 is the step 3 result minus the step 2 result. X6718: 1.3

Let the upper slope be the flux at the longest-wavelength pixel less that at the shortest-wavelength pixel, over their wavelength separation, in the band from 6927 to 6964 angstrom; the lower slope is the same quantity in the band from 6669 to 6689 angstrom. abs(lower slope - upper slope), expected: 0.05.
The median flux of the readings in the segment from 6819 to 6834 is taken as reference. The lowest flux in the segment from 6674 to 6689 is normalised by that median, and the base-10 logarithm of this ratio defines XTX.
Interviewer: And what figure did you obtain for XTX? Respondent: -0.0224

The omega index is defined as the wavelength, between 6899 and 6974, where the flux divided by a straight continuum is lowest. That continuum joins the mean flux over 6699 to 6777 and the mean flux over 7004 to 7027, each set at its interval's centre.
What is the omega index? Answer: 6925.5 angstrom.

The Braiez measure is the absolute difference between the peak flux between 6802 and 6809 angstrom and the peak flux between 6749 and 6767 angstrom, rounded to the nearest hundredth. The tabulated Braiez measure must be 0.16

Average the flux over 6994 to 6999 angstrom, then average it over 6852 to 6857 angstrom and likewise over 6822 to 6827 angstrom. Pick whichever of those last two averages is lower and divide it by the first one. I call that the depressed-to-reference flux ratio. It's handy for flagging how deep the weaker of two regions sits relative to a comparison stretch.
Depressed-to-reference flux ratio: 0.98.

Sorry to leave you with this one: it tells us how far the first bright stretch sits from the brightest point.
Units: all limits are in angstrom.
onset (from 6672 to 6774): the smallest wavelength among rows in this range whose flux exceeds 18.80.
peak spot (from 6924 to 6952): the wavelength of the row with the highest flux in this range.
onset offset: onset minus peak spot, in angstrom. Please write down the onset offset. -240.0 angstrom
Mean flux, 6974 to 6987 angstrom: 19.2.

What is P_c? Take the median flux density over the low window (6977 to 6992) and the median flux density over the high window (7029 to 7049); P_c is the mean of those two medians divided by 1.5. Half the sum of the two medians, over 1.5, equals 13.04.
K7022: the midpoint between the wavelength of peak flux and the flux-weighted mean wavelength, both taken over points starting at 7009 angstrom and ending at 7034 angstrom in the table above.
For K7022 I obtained 7016.1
